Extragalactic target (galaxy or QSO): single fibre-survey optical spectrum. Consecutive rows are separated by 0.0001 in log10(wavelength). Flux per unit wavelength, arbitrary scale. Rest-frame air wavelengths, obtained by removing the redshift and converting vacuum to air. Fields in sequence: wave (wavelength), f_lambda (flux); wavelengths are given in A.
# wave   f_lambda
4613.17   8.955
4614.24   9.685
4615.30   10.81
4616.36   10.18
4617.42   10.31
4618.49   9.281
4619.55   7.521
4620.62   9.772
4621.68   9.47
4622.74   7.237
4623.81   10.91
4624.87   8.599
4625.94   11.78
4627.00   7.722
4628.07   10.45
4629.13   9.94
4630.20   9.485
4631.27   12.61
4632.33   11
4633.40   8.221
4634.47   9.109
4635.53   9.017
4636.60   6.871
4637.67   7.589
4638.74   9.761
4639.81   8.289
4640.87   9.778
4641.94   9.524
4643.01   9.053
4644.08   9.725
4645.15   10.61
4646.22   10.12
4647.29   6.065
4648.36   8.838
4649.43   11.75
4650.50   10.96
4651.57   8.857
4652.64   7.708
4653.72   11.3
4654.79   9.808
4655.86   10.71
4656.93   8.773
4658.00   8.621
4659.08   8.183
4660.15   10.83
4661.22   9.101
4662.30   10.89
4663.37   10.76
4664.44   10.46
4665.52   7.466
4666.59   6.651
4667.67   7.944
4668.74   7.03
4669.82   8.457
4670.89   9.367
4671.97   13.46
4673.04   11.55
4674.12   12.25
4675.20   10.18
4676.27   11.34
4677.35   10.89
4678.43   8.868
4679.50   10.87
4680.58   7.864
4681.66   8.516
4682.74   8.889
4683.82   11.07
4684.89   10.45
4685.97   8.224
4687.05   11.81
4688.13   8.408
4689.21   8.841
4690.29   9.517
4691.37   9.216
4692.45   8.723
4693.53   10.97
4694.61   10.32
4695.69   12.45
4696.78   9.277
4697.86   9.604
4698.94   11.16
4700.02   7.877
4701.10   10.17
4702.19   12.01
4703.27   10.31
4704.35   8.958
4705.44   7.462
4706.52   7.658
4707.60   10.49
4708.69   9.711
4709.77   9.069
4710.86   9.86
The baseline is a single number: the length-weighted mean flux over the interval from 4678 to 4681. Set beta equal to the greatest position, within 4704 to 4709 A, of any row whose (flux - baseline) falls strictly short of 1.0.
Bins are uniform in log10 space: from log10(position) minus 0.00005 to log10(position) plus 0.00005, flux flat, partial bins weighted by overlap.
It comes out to 4708.69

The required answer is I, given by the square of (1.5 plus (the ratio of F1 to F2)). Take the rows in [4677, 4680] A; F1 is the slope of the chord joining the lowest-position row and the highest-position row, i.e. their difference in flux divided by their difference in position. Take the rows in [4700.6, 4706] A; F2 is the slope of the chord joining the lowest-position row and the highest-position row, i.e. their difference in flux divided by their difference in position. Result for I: 2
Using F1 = -0.01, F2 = -0.6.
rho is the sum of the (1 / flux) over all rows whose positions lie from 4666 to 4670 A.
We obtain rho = 0.54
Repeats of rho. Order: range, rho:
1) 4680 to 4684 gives 0.45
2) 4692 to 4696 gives 0.38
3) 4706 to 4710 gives 0.44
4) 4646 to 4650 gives 0.46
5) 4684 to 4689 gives 0.42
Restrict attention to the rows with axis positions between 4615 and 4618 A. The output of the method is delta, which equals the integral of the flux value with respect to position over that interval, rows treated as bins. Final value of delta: 31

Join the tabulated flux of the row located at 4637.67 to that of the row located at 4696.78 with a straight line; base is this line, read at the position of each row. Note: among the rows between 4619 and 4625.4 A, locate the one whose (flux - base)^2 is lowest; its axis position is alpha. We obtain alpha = 4622.74 A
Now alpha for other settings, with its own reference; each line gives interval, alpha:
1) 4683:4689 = 4688.13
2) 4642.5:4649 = 4648.36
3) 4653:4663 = 4659.08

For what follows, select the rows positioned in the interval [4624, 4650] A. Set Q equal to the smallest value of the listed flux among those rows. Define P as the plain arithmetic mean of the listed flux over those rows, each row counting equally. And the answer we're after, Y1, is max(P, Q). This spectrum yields 9.41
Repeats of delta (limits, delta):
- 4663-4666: 29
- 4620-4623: 27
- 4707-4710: 29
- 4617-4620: 27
